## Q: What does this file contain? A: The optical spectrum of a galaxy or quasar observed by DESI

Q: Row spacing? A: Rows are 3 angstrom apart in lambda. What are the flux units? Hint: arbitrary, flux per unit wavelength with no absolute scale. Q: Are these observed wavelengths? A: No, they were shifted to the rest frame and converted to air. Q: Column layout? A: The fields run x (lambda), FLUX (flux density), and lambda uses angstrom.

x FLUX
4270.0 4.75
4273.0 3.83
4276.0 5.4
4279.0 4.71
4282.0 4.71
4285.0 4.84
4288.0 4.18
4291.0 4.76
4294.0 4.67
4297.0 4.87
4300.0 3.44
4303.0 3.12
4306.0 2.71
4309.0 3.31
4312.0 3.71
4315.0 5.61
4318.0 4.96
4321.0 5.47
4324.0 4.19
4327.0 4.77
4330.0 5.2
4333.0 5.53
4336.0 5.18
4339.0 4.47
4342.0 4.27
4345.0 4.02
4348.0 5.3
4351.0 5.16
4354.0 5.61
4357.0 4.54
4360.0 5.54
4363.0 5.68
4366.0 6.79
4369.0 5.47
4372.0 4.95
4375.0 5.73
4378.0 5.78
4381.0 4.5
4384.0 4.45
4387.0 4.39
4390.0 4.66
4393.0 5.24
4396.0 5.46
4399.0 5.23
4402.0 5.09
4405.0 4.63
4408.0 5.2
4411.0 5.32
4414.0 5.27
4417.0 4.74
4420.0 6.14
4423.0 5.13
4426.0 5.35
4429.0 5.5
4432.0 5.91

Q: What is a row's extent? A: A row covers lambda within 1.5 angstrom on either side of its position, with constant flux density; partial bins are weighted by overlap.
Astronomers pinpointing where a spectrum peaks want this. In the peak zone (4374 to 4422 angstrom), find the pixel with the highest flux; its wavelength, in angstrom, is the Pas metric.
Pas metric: 4420.0 angstrom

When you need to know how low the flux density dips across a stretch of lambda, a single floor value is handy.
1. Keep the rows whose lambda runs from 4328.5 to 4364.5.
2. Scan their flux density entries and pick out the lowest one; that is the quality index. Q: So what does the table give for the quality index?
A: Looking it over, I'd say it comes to 4.02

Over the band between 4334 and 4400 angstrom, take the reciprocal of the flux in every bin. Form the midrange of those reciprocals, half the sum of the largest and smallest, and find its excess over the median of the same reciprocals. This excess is 0.0059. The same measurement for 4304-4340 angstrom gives 0.0680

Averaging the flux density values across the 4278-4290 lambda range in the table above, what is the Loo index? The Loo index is 4.61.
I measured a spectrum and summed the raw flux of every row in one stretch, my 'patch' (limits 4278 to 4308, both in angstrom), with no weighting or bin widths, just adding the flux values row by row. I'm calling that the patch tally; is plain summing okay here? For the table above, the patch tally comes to 42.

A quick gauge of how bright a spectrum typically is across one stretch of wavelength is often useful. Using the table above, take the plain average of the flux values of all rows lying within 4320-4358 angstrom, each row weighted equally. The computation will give 4.90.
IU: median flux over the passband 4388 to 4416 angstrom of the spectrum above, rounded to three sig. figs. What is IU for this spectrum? 5.23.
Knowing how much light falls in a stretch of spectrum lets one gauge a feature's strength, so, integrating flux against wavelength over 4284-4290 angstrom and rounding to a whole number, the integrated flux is 27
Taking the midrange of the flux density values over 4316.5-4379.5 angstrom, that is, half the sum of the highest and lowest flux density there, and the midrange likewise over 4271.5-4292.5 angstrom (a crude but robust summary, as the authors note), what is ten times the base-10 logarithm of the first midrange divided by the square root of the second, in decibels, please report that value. 4.01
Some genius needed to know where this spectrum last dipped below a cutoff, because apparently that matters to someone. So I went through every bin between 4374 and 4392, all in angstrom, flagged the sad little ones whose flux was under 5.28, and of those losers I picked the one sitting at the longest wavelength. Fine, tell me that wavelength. 4390.0 angstrom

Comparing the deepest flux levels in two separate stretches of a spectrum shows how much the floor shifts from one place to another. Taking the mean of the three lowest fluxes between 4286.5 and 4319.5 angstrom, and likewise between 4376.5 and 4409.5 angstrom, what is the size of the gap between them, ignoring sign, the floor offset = 1.4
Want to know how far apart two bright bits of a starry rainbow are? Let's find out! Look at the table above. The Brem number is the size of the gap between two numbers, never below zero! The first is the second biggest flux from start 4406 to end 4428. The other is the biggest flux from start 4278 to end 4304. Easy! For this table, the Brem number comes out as 0.48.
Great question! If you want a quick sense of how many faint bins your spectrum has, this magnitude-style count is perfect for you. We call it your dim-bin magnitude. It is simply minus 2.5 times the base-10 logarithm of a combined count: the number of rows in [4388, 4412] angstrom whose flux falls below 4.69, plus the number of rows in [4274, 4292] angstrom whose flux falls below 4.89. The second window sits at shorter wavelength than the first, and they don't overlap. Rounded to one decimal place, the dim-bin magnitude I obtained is -2.1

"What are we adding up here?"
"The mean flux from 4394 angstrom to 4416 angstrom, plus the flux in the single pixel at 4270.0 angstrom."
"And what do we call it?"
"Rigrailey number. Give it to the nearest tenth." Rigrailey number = 9.9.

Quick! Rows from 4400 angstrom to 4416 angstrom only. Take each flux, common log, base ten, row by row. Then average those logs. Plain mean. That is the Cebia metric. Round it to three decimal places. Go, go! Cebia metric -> 0.707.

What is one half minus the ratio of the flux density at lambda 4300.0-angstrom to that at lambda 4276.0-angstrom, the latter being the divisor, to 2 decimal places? -0.14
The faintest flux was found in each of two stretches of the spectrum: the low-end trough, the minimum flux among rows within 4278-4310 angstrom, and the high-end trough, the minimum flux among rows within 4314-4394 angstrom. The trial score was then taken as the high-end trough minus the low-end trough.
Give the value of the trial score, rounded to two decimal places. 1.31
